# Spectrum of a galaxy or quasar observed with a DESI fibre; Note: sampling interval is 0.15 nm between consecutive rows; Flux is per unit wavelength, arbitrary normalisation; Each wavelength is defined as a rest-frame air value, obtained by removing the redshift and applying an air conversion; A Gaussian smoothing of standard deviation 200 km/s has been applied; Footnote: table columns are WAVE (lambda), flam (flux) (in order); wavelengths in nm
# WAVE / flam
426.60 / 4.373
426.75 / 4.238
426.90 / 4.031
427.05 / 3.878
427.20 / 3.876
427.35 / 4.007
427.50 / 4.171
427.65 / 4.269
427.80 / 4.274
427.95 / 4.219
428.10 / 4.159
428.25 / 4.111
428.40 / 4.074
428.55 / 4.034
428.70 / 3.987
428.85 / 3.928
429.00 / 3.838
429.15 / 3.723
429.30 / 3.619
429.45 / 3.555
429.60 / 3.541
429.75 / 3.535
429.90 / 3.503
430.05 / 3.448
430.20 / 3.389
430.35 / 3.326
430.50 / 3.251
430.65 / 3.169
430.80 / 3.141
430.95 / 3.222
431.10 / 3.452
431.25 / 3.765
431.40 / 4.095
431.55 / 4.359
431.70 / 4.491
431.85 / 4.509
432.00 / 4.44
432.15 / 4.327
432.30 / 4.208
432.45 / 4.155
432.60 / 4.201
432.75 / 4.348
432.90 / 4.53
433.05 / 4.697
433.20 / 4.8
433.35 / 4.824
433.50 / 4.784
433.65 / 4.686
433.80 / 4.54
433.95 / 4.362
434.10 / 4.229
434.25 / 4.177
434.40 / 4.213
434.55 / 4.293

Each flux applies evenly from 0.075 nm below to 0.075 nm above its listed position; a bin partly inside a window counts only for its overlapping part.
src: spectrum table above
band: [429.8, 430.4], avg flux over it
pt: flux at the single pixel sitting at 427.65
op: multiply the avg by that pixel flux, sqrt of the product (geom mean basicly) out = 3.82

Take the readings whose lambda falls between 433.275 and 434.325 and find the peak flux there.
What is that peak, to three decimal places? 4.824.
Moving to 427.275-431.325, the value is 4.274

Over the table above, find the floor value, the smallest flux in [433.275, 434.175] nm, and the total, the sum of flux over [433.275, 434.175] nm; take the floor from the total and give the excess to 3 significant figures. 23.2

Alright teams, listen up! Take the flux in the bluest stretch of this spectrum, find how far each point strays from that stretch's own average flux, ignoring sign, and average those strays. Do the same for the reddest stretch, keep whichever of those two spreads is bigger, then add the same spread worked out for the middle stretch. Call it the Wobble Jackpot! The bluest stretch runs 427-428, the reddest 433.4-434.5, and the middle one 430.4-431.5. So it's 0.49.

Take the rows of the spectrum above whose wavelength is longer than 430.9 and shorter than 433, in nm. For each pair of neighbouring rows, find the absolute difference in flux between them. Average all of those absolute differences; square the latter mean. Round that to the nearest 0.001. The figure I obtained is 0.024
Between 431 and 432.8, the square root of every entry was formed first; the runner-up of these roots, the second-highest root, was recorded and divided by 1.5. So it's 1.41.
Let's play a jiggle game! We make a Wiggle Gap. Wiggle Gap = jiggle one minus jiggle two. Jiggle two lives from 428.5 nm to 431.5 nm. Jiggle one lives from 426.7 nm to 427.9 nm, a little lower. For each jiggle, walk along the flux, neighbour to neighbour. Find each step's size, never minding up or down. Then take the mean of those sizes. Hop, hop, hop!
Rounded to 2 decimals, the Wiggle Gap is 0.01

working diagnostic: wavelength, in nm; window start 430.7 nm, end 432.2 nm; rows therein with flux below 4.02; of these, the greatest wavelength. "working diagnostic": 431.25 nm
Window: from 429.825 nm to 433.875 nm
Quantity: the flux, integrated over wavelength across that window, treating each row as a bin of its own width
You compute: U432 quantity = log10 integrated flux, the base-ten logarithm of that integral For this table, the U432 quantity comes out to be 1.22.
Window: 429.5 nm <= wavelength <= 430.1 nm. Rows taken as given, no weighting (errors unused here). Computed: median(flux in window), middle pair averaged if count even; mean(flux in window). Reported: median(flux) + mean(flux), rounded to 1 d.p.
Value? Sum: 7.0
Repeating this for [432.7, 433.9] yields 9.3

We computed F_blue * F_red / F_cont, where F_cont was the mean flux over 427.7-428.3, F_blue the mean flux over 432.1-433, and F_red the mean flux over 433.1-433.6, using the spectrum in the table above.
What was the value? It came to 4.9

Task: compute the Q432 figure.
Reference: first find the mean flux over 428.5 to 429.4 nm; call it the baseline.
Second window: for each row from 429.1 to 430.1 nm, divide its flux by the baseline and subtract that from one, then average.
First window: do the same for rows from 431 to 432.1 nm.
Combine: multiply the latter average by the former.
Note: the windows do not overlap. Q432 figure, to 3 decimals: -0.006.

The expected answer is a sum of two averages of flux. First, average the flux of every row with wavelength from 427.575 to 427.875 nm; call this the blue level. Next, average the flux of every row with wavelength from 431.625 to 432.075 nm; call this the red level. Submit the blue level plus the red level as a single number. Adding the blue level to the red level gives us 8.8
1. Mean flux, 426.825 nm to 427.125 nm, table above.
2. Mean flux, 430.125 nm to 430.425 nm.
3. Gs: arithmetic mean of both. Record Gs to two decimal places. 3.66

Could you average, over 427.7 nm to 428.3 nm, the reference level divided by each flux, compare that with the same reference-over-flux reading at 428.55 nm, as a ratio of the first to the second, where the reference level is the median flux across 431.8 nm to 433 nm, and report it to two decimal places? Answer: 0.96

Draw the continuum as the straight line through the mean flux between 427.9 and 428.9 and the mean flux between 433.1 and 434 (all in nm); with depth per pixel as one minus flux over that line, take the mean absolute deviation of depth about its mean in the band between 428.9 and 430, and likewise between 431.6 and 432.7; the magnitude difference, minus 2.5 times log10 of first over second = 0.2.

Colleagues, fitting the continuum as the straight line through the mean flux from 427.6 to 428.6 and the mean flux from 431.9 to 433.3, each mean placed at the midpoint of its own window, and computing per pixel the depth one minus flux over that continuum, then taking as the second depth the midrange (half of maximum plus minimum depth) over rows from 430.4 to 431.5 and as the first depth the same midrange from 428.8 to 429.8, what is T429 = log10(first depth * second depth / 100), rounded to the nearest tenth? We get -3.7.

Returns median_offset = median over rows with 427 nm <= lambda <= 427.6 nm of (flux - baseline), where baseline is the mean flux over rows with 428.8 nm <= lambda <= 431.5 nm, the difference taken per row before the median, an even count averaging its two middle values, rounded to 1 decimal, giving 0.4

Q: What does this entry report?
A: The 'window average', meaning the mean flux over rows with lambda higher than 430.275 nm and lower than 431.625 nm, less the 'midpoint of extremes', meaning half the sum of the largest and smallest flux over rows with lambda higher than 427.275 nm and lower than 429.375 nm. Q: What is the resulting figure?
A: -0.42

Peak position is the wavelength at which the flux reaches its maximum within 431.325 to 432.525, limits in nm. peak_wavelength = 431.85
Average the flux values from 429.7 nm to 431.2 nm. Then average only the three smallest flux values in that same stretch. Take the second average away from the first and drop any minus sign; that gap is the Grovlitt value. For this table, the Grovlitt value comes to 0.17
